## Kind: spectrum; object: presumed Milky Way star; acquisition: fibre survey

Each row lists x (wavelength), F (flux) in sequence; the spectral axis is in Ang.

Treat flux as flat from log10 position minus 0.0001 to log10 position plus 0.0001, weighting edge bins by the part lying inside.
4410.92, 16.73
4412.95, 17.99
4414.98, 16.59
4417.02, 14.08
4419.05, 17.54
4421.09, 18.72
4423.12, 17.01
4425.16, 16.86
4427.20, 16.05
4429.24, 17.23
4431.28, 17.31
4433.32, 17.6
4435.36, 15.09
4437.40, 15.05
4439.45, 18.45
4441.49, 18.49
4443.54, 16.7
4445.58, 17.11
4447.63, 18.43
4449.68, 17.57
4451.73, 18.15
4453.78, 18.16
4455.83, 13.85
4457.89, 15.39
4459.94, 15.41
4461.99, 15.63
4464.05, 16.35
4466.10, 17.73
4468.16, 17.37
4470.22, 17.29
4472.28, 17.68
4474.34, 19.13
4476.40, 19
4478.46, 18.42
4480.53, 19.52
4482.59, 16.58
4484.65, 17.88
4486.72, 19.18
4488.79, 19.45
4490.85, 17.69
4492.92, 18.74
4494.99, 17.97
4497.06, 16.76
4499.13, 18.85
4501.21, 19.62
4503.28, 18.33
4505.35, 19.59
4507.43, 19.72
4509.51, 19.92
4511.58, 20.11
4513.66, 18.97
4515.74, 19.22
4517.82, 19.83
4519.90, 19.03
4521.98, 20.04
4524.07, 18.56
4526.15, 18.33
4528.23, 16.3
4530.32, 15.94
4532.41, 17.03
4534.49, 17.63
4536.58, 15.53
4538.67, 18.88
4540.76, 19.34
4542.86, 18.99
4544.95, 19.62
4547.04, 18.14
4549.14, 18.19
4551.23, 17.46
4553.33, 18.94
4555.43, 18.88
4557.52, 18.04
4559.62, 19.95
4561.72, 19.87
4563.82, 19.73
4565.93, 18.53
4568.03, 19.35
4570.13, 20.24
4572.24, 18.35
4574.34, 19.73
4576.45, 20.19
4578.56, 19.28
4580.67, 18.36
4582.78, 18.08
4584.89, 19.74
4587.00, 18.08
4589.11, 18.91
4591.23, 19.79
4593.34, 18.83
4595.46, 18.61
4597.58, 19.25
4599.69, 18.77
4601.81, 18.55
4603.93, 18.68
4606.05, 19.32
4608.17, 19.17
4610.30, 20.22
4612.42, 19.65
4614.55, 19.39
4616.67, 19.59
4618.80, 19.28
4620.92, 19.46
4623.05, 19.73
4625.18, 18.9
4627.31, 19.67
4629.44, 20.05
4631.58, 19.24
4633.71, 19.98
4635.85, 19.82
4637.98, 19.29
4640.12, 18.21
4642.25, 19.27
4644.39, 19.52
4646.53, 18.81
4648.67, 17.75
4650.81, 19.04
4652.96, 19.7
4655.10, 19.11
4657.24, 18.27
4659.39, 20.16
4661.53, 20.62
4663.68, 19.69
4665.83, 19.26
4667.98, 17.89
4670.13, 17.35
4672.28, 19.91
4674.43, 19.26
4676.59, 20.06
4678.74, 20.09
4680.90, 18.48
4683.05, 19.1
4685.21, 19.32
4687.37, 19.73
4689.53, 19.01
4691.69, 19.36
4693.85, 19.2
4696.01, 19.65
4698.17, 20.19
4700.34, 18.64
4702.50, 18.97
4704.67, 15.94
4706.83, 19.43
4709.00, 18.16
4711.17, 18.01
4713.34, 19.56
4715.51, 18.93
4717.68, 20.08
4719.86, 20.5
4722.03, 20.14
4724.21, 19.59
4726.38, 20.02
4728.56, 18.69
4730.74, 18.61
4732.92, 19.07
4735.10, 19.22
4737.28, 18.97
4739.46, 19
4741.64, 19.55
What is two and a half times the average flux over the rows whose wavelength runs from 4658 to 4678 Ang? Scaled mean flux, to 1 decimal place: 48.4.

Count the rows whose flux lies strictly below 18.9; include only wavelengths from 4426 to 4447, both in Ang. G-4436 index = 10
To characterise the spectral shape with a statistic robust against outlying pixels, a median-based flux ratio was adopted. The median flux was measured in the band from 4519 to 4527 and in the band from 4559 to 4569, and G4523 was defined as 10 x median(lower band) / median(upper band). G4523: 9.5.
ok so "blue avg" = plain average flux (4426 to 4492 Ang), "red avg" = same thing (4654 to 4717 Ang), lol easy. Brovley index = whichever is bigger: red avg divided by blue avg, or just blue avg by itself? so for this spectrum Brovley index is 17.3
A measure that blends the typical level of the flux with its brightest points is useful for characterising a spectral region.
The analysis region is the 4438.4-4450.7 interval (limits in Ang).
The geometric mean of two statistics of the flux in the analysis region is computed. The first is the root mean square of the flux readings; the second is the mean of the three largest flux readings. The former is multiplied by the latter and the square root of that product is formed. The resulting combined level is 18.1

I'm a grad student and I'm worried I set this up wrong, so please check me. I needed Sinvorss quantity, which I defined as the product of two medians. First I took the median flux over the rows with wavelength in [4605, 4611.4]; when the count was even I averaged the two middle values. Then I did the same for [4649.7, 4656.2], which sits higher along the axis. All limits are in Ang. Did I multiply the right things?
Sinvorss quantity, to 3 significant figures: 369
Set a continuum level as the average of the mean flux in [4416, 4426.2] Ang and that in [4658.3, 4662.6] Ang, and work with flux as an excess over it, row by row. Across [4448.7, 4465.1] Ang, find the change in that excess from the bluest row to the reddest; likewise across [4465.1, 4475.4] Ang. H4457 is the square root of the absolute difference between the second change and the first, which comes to 1.62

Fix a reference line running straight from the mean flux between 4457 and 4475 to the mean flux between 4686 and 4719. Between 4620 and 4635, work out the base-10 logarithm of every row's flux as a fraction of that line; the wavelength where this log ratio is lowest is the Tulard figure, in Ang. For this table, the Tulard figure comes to 4625.18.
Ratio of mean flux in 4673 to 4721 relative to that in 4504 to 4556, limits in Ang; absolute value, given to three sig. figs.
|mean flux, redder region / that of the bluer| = 1.03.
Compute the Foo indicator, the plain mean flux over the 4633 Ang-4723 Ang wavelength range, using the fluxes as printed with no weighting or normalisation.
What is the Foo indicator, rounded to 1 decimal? 19.2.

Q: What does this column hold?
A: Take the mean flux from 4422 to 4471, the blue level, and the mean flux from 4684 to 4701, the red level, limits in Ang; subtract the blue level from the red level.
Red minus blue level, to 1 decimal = 2.5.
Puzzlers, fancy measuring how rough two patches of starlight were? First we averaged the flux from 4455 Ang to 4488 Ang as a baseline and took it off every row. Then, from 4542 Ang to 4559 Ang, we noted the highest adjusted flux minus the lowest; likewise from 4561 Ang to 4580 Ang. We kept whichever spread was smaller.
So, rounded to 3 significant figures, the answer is 1.89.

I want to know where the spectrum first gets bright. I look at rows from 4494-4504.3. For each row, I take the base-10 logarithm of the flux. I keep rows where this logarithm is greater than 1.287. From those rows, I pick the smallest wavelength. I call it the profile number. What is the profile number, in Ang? 4501.21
